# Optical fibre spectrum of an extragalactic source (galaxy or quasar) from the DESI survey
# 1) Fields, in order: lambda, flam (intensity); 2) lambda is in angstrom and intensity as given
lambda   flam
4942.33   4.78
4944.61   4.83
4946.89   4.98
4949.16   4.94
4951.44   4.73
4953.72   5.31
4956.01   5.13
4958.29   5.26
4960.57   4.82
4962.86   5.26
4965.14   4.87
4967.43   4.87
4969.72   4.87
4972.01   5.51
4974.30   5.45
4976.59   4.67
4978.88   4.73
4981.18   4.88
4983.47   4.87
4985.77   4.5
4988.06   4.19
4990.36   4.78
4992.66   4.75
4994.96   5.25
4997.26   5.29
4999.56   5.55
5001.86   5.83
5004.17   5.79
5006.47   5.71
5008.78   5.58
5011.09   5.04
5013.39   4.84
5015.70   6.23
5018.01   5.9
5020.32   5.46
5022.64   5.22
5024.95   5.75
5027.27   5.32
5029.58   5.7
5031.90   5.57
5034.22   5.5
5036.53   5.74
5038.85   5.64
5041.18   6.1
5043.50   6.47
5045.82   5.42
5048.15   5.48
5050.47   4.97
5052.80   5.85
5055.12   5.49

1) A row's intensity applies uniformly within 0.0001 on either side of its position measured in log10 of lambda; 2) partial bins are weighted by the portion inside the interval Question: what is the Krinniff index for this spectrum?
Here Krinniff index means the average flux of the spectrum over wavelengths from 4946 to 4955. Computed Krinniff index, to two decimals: 4.99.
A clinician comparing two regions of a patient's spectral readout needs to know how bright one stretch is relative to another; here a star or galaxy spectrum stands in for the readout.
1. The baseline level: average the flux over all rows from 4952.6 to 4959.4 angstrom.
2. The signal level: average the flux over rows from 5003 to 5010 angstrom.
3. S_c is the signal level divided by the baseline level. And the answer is 1.09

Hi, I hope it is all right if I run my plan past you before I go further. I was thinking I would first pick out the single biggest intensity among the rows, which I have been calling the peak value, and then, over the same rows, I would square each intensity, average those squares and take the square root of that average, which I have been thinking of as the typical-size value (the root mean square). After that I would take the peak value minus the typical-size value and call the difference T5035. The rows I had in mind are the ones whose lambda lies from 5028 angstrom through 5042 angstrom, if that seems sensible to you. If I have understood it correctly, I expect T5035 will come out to 0.39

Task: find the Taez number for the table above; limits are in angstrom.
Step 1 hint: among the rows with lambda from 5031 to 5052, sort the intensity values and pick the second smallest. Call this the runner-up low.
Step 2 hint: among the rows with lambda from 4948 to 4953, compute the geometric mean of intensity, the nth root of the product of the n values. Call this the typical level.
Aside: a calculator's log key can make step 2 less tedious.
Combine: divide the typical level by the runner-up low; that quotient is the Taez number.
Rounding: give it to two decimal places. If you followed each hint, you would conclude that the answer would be 0.89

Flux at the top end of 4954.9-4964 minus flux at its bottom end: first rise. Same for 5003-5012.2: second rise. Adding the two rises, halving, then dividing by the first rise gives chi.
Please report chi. -2.4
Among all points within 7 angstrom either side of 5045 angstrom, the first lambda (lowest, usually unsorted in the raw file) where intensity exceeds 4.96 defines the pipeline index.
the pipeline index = 5038.85 angstrom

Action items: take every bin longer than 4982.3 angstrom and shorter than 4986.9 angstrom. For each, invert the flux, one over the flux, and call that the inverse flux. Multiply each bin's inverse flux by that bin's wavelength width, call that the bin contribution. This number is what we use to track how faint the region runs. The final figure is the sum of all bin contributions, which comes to 0.98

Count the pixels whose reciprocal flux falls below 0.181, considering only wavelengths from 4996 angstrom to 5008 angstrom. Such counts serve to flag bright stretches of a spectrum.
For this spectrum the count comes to 4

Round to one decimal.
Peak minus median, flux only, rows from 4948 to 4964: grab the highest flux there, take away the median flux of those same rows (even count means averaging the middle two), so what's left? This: 0.2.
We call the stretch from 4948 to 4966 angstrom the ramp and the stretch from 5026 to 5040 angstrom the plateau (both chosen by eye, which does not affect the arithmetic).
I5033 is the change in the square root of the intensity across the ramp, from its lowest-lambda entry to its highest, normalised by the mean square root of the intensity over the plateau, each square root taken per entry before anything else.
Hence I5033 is -0.007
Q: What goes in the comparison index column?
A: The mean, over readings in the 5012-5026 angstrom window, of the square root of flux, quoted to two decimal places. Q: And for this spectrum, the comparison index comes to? 2.36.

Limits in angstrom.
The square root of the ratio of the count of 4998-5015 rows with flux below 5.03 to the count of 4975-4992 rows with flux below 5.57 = 0.38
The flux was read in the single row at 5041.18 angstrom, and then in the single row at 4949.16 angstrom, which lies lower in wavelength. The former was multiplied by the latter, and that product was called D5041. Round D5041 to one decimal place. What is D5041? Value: 30.1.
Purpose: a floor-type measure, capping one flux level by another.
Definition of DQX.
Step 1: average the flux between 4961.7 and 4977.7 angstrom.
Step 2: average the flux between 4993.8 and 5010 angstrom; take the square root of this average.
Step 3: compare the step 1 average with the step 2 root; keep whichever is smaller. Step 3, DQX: 2.36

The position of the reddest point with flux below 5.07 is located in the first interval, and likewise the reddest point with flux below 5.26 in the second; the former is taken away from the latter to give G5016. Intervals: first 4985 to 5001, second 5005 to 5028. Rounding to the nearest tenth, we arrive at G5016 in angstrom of 30.0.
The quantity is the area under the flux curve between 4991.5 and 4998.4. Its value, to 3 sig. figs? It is 35.2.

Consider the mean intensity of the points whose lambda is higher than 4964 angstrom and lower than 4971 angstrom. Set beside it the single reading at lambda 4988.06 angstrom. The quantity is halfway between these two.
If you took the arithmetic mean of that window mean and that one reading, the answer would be 4.5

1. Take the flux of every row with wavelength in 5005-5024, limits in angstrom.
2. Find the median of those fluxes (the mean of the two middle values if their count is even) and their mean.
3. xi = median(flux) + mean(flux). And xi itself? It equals 11.0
